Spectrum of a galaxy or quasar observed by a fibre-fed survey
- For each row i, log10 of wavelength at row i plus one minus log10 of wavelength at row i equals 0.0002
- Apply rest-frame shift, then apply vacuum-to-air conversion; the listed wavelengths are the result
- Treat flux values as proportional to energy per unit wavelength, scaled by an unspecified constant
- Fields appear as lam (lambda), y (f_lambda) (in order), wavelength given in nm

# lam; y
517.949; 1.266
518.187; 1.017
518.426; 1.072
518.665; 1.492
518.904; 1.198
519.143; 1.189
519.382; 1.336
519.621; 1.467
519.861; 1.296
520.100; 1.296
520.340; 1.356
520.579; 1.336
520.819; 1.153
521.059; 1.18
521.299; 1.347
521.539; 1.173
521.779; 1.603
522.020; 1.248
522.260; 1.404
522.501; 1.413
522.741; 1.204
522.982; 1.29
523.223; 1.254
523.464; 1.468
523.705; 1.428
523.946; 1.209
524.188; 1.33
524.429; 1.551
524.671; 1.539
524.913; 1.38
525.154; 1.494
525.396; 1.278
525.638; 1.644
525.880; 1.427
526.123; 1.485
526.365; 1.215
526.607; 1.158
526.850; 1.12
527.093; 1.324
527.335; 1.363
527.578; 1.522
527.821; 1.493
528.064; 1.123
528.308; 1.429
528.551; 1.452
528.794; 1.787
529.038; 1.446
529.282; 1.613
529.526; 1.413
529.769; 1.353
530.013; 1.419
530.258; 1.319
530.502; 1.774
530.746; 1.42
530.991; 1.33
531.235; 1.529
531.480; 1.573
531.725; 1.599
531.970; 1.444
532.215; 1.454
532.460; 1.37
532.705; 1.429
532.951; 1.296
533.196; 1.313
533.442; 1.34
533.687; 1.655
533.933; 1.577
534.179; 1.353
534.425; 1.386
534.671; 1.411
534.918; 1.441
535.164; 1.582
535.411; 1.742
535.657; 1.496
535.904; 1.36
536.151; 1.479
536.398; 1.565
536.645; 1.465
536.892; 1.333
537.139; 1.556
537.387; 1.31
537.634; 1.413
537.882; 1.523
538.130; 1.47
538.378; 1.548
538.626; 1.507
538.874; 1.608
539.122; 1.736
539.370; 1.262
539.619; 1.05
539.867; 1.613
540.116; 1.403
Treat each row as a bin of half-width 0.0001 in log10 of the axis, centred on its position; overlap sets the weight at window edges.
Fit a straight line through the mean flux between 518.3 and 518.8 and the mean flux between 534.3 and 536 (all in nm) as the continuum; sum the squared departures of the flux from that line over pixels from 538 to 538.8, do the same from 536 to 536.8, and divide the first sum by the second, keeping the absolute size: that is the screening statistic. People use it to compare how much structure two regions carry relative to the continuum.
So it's 1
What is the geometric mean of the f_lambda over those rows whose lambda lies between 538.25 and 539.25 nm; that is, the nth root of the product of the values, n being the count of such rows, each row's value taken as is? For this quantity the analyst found 1.60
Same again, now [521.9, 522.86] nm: 1.31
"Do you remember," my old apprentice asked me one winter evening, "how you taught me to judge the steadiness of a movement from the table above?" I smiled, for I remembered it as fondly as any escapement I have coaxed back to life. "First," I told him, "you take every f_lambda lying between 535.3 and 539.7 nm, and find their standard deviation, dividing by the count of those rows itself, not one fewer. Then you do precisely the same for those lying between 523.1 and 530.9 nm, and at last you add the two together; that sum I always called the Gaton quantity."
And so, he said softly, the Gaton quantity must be 0.322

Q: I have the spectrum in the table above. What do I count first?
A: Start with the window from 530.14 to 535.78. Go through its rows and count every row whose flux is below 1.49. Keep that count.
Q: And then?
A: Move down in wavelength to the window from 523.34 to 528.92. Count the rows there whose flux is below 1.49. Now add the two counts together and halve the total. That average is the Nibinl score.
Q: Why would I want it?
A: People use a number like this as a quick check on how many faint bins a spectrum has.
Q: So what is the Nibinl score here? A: 15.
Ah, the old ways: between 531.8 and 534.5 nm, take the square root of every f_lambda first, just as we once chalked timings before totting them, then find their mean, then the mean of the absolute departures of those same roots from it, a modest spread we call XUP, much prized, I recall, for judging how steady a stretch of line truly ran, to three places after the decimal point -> 0.035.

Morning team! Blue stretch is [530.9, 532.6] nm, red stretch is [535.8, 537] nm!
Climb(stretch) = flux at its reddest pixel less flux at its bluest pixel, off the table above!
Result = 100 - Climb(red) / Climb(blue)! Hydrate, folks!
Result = 101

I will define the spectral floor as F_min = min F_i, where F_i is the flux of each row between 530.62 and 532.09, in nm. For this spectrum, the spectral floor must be 1.33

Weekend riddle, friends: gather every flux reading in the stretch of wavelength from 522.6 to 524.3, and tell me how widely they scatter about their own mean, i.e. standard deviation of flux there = 0.10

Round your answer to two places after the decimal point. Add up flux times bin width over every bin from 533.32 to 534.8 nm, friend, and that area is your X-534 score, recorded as 2.15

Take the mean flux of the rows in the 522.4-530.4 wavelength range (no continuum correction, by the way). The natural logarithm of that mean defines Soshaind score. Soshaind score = 0.33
